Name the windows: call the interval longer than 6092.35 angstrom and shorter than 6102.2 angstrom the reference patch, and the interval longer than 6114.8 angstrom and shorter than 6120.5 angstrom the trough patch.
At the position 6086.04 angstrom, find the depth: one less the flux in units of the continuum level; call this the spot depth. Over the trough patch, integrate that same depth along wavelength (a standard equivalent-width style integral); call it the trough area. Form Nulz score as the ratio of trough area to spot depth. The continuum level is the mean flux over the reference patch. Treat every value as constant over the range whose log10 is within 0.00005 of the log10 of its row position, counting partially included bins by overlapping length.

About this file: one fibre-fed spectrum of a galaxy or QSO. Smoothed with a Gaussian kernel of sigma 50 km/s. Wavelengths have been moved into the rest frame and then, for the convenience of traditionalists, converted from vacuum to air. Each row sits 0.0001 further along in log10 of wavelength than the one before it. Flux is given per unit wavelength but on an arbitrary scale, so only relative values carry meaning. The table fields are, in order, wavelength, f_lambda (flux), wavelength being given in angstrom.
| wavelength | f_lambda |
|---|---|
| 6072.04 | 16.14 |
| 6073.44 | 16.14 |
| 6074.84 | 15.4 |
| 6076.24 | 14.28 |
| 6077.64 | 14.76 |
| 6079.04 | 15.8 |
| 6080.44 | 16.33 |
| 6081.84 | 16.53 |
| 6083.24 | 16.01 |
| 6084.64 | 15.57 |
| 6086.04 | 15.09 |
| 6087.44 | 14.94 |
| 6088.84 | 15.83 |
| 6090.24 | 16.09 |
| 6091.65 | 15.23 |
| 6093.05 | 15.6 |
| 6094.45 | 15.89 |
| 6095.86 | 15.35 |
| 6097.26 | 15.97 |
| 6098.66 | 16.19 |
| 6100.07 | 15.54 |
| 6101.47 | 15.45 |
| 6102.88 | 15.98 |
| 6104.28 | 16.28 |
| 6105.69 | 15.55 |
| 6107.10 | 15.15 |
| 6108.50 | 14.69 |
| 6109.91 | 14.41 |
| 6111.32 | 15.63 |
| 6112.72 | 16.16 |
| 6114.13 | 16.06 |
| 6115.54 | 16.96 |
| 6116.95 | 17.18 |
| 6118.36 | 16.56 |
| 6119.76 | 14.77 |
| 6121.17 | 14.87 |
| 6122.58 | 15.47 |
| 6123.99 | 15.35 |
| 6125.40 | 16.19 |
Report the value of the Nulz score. -5.9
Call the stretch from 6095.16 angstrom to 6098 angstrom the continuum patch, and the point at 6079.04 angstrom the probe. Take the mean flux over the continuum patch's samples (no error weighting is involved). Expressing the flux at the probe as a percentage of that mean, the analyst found 101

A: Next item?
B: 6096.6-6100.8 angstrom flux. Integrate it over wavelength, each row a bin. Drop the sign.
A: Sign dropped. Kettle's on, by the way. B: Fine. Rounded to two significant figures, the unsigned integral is 67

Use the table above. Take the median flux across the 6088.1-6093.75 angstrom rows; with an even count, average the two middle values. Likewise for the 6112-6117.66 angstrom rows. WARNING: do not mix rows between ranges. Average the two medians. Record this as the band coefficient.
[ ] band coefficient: 16.1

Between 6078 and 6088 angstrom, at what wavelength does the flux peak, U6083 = 6081.84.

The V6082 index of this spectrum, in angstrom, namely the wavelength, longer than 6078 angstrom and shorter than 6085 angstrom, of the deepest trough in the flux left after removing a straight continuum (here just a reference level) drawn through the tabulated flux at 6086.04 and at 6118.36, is 6084.64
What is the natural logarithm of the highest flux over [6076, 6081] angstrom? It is 2.79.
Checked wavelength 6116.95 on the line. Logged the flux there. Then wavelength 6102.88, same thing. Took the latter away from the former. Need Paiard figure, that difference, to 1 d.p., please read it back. 1.2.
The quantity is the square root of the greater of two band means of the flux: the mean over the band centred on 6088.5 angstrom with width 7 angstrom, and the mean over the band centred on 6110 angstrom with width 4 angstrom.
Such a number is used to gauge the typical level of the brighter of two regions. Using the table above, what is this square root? 3.93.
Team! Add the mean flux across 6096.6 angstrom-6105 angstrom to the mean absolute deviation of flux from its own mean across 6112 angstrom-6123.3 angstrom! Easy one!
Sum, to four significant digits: 16.63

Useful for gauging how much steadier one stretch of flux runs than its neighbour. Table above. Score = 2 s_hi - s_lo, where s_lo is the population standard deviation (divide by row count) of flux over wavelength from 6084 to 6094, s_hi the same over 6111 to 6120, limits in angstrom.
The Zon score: 1.14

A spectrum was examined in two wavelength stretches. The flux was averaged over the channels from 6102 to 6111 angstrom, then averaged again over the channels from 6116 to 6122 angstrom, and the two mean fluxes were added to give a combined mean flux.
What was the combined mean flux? 31.2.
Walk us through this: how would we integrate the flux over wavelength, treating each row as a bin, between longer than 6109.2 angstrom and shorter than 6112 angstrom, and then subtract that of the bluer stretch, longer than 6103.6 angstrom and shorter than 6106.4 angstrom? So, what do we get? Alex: -2.5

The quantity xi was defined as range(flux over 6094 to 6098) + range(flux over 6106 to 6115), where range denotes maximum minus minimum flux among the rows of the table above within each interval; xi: 2.4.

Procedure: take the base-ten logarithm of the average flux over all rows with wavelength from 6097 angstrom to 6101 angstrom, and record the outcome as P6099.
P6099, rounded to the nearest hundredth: 1.20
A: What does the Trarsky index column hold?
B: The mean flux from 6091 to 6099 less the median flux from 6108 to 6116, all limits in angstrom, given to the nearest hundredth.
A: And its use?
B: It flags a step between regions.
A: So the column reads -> -0.14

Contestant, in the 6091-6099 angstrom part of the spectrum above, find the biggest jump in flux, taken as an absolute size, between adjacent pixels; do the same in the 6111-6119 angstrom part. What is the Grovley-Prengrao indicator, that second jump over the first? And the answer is 1.45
